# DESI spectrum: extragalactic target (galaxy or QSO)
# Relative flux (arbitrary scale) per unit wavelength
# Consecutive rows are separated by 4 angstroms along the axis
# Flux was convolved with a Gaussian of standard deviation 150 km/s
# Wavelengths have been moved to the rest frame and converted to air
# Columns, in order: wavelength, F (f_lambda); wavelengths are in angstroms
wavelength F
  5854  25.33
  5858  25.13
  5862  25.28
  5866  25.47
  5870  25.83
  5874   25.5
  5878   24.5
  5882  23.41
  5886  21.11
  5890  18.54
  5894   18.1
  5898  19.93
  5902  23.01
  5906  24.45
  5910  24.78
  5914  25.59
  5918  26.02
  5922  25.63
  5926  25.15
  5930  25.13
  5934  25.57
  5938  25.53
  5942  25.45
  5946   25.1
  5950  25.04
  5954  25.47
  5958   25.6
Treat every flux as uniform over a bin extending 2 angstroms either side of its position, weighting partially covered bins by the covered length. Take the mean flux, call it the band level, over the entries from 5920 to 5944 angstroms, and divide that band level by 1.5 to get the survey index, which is 16.9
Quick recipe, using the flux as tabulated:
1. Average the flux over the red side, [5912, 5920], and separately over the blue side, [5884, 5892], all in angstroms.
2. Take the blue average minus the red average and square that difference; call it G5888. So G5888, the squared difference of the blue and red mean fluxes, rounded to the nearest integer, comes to 36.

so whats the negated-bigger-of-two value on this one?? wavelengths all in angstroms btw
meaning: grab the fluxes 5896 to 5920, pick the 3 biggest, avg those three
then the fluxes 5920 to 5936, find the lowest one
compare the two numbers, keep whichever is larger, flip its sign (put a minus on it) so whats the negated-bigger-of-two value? -25.5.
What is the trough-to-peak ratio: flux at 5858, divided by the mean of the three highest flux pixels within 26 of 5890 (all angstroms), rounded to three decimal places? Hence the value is 0.980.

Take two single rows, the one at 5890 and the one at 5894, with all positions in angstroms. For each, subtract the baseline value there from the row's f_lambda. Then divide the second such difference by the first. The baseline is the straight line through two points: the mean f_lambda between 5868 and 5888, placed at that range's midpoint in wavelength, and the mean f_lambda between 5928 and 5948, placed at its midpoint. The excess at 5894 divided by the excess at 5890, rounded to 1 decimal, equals 1.1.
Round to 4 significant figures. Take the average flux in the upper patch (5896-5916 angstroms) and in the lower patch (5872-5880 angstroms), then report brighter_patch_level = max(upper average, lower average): 25.00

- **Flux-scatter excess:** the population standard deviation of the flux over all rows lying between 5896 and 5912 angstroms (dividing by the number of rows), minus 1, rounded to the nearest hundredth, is 0.92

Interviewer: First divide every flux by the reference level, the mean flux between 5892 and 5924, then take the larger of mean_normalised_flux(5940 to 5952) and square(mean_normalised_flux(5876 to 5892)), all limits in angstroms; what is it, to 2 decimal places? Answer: 1.08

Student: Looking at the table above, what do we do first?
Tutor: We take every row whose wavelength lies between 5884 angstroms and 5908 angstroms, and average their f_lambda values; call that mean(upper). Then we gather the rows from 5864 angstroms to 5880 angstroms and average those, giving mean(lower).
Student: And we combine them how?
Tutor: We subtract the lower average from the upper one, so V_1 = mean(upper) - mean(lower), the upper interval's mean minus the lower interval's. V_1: -4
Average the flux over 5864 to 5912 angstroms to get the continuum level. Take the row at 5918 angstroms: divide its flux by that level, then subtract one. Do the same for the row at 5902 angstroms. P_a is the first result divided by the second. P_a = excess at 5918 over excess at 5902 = 25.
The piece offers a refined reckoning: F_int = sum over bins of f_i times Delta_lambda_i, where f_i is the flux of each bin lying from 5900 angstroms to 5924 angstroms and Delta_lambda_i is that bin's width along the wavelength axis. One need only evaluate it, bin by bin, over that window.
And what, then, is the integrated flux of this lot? 598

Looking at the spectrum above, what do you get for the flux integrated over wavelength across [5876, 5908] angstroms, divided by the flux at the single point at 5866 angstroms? 27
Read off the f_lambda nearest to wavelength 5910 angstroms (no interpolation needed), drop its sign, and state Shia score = 24.8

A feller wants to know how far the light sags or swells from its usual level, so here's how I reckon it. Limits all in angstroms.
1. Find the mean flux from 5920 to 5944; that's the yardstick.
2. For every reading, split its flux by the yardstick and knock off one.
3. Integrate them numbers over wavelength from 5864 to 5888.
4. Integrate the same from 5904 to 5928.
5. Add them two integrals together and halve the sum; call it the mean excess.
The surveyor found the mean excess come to -0.59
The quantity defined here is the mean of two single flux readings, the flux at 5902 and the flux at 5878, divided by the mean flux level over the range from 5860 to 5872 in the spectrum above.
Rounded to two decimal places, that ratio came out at 0.93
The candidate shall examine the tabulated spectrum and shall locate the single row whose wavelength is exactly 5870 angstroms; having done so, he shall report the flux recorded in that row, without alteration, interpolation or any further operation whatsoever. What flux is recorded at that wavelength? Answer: 25.83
